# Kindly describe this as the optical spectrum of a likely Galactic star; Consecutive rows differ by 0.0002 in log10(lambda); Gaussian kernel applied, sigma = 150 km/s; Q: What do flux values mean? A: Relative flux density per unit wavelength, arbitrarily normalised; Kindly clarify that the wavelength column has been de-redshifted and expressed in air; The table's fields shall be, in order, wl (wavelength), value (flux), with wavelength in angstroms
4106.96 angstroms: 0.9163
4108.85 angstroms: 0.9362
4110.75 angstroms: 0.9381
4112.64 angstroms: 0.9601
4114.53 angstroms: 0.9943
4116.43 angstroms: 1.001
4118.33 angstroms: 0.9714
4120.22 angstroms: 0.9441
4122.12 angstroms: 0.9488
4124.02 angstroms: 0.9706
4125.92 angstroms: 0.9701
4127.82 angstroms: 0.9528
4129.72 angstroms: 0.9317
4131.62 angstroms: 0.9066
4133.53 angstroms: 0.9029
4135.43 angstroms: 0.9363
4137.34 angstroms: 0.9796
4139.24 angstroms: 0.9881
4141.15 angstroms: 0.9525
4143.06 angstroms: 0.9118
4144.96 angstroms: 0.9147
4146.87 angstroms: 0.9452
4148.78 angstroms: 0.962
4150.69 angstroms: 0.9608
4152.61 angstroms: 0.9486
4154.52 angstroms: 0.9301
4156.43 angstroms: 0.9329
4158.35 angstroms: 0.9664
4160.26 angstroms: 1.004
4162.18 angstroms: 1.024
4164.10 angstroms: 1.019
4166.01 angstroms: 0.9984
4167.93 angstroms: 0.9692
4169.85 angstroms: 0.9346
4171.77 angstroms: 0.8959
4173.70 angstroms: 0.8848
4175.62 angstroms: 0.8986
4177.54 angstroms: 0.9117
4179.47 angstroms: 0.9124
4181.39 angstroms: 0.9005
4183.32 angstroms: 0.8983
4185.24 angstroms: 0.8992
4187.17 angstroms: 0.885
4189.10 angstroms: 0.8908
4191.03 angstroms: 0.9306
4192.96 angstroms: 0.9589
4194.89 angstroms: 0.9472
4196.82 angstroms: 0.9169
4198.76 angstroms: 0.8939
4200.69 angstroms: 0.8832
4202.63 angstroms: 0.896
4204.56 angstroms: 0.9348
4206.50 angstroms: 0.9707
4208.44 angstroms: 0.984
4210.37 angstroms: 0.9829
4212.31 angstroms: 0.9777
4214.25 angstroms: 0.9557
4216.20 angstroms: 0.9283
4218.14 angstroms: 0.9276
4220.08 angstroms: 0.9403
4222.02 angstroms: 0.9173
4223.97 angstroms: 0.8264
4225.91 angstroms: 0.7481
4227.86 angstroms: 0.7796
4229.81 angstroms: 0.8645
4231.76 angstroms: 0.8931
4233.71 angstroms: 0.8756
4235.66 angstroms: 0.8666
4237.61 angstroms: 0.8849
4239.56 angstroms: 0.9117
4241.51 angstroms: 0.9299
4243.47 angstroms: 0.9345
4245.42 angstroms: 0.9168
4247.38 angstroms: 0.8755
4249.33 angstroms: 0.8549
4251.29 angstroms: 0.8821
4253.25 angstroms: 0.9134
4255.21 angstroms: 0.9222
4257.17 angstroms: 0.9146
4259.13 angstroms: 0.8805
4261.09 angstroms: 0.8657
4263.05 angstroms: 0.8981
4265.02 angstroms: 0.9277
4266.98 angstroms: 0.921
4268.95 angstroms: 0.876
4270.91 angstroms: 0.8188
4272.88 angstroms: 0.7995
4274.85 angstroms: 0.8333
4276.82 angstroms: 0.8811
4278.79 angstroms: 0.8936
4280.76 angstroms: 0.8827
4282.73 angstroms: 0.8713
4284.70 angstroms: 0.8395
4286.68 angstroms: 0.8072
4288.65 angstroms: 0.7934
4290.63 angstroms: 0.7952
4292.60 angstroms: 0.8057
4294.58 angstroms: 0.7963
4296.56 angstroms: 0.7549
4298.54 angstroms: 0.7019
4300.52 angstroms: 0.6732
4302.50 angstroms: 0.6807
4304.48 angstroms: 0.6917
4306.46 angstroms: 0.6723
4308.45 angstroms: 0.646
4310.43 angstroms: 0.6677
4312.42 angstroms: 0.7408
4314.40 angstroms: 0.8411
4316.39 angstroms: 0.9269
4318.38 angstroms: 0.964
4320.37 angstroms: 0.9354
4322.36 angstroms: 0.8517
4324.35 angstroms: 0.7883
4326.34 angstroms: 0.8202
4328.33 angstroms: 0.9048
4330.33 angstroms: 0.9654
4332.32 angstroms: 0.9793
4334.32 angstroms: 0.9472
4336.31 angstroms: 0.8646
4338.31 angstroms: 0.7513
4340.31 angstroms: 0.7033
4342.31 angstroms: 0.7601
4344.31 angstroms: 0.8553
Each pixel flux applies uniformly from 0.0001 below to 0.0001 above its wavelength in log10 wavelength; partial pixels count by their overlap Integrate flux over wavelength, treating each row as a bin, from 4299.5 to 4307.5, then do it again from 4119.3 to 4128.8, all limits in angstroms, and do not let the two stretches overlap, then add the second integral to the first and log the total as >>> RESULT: 14.5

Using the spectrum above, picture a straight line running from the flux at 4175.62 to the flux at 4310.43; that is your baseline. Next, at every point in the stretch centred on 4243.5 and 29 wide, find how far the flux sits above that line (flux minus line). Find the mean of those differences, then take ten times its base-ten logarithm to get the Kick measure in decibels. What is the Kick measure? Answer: -9.44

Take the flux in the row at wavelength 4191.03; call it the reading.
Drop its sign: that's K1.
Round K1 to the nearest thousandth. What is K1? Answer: 0.931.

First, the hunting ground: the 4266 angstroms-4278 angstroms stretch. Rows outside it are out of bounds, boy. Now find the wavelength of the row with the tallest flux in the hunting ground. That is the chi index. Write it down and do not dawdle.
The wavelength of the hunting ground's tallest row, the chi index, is 4266.98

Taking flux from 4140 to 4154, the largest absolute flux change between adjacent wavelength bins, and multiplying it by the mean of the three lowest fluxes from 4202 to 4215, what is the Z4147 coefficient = 0.038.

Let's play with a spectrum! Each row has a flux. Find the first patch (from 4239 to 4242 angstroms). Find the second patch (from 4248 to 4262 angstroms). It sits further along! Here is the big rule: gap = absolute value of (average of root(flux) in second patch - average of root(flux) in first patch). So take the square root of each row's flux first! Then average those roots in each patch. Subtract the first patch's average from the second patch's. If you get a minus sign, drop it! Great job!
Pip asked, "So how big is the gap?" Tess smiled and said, 0.02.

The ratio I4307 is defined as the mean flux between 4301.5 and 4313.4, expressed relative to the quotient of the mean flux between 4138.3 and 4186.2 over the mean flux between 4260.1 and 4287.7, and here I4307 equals 0.63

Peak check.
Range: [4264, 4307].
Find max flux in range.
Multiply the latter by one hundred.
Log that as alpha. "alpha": 93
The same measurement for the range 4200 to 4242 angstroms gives 98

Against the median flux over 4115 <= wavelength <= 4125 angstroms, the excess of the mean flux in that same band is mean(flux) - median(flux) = -0.003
